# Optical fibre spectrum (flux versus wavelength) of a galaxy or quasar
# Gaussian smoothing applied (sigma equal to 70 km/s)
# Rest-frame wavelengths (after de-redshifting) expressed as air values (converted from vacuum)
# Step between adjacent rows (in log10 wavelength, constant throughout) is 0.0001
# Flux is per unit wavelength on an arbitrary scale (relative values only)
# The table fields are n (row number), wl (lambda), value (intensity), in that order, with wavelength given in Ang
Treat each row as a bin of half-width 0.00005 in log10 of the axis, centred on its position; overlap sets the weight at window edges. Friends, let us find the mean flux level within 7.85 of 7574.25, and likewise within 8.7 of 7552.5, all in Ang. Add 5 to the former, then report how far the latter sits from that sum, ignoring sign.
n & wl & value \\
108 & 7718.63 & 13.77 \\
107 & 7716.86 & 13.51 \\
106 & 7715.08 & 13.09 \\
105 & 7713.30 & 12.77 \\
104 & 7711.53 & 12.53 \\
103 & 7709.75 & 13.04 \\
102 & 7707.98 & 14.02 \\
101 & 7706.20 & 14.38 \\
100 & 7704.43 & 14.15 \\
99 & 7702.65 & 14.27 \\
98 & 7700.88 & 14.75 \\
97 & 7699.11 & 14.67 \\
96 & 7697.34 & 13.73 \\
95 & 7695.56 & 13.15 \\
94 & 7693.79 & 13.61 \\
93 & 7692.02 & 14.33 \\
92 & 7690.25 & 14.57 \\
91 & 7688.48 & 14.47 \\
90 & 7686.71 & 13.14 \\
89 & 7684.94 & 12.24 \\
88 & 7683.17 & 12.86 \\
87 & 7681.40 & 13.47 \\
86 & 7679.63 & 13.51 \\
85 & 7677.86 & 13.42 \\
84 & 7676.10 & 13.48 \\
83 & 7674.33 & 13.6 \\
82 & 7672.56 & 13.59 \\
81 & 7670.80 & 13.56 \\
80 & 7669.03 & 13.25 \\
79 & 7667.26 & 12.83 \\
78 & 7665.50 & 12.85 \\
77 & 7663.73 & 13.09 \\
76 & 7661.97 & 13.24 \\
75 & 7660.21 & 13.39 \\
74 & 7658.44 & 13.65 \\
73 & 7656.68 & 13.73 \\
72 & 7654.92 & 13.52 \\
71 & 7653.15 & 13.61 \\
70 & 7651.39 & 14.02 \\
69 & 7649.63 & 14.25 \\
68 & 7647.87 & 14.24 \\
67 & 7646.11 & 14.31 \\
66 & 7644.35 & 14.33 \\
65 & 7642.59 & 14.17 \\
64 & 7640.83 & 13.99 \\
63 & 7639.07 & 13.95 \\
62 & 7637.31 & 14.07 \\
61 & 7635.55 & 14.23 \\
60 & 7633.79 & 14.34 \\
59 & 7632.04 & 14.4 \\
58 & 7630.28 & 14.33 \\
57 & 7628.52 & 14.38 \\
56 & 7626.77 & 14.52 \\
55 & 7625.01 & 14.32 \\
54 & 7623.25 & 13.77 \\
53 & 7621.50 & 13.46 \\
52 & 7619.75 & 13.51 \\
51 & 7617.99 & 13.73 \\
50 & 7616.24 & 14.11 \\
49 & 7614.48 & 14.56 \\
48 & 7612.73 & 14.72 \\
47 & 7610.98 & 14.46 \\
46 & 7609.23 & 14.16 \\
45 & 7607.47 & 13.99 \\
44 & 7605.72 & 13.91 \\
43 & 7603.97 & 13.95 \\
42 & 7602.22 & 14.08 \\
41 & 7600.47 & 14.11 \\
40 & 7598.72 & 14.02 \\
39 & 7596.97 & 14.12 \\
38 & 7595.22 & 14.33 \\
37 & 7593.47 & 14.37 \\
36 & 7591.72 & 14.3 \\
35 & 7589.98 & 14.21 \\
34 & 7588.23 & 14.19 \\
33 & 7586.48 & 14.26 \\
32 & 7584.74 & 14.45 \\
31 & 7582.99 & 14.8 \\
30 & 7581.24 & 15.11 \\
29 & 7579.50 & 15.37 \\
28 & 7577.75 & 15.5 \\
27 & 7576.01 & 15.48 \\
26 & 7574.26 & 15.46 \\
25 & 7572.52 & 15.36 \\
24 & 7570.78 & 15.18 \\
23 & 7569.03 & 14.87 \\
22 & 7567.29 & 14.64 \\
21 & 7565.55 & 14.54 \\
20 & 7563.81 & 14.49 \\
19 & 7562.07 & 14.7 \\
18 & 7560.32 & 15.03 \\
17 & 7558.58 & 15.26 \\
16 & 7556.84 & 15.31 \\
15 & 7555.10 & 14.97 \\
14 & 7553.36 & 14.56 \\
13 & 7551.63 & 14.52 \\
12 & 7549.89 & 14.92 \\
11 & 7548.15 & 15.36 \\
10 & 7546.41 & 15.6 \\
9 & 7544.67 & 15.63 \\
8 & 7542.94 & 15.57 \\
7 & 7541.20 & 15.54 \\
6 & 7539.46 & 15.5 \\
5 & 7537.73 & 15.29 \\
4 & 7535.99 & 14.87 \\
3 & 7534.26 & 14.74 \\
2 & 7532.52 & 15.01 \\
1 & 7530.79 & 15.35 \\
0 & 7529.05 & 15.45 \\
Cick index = 5.1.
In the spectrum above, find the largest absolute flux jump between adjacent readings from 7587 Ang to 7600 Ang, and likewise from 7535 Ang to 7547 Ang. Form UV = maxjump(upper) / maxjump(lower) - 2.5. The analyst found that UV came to -2.0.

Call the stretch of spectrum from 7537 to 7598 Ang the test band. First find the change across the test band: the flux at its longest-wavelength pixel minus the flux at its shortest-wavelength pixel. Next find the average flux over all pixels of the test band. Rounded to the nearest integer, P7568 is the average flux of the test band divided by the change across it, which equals -13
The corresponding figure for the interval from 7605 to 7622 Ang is -31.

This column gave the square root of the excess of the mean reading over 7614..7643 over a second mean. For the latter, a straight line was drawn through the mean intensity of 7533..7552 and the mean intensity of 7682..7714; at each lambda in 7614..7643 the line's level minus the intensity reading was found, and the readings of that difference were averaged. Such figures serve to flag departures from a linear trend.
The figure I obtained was 3.72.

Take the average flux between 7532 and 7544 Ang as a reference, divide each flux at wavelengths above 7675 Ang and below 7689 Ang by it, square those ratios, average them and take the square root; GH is 0.876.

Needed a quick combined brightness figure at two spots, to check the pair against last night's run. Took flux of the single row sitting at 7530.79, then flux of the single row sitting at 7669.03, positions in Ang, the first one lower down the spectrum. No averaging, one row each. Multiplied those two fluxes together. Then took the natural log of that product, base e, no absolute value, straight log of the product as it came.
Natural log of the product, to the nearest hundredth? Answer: 5.32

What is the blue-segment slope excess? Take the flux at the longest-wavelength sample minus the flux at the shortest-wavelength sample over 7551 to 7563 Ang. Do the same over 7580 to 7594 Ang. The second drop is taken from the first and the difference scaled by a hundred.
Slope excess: 92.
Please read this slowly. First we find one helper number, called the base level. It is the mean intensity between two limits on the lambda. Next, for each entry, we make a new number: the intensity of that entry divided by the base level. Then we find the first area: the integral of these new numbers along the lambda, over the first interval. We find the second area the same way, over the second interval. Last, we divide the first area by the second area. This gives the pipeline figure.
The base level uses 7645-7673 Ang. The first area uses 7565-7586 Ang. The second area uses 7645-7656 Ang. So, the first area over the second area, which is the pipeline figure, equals 2.1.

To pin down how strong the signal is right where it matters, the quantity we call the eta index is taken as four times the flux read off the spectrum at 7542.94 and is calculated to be 62.3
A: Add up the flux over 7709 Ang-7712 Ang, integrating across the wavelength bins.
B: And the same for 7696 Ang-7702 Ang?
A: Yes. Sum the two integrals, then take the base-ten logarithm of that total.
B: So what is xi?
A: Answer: 2.09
